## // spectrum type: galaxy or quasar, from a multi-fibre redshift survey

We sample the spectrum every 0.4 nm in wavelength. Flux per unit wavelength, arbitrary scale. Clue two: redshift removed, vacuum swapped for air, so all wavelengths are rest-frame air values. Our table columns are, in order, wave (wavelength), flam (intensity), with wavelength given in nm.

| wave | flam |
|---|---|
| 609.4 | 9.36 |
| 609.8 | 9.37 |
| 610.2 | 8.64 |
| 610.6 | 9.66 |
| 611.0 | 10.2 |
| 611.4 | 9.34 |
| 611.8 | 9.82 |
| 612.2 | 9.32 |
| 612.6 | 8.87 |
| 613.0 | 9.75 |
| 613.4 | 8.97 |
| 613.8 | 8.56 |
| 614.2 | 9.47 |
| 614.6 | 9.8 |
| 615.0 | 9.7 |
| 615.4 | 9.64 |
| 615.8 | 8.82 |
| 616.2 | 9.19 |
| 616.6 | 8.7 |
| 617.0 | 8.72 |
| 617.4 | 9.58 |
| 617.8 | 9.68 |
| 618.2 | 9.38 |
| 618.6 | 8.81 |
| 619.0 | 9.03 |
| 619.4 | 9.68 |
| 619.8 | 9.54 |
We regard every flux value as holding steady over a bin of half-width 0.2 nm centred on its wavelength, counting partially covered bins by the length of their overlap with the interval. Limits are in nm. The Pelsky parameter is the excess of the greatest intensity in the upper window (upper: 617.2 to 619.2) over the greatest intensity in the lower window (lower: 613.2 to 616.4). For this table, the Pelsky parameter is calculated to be -0.12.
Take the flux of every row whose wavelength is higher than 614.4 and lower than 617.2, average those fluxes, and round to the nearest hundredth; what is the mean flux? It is 9.22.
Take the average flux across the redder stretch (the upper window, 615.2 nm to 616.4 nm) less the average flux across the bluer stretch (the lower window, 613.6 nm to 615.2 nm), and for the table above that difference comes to -0.17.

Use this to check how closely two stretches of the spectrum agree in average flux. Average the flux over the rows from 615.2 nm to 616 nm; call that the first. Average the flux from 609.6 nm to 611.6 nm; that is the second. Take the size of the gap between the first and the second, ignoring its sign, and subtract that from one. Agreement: 0.79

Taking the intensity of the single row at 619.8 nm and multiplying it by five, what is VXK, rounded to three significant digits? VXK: 47.7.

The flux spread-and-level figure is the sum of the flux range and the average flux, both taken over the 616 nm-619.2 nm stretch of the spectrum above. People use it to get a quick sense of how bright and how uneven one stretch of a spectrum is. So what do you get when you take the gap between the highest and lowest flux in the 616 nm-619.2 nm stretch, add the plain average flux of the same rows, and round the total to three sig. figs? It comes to 10.1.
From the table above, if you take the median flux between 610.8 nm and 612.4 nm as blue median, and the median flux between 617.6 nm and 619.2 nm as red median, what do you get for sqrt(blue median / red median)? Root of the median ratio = 1.02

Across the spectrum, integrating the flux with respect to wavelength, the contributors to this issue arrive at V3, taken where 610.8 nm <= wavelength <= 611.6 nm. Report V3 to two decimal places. 7.82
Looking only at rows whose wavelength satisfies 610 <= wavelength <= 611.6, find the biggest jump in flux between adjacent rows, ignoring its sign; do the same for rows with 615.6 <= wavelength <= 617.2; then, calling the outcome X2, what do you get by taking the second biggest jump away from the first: 0.53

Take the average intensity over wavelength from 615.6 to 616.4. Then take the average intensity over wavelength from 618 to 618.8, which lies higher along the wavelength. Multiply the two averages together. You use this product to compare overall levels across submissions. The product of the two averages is 82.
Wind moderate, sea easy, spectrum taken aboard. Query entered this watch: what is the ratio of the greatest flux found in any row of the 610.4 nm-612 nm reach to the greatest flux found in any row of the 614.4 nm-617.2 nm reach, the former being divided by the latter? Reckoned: 1.04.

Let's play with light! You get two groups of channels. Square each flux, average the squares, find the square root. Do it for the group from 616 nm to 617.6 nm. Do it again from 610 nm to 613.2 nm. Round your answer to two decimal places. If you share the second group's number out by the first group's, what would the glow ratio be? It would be 1.04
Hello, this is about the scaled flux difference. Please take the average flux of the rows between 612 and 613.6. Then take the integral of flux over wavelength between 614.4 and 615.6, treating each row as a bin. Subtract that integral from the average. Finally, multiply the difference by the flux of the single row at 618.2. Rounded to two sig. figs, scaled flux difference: -23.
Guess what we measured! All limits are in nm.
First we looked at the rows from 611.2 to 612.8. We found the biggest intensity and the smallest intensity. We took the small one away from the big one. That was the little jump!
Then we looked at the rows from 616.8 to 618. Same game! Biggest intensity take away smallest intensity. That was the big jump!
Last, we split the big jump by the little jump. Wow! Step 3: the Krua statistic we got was 1.01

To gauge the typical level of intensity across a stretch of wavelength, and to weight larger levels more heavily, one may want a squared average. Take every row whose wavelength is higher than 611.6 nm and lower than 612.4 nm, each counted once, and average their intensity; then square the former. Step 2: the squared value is 92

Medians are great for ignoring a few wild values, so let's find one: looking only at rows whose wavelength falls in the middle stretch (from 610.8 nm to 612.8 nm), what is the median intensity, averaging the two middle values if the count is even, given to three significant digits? 9.34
